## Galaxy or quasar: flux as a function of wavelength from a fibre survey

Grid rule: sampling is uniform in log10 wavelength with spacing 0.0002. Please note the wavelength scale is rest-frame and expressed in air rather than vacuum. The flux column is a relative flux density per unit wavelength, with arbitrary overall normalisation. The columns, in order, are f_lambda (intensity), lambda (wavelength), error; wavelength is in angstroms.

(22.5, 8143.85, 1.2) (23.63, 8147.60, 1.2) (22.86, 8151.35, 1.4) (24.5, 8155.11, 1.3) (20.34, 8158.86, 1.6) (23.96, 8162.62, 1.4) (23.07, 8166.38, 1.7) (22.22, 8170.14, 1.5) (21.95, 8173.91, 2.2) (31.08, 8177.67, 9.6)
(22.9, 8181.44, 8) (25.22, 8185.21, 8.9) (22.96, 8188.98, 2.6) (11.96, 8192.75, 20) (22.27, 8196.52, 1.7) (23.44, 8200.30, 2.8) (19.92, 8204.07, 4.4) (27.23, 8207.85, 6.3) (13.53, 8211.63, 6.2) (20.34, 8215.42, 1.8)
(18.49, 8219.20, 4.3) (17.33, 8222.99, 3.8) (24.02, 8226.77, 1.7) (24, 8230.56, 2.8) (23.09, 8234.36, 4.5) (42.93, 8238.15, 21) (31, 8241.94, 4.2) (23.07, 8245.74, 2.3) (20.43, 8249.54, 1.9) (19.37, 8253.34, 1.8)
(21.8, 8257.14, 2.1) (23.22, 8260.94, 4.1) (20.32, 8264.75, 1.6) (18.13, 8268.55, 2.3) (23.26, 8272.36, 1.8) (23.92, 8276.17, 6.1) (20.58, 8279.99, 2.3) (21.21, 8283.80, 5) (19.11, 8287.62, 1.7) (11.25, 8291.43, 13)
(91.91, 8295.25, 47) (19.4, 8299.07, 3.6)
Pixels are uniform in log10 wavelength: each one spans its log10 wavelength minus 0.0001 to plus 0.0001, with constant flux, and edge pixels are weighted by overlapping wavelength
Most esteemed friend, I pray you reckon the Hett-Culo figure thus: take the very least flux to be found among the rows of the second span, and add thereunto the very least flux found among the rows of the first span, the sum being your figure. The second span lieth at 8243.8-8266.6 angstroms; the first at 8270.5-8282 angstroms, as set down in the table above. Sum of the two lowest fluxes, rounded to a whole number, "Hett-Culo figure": 40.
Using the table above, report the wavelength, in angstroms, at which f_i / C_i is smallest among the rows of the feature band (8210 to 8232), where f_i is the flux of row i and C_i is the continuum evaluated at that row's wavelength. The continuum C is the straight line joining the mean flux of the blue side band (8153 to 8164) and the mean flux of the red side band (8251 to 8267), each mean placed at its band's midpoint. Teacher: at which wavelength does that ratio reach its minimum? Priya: 8211.63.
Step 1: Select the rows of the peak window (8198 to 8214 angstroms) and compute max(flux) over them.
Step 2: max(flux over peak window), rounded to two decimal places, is 27.23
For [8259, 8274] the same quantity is 23.26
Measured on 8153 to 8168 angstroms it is 24.50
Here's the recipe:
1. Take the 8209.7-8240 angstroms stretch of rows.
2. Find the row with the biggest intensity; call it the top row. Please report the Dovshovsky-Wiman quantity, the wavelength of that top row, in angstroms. 8238.15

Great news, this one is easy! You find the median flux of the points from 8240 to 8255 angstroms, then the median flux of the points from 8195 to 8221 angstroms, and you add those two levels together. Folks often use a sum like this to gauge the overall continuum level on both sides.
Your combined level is 42.1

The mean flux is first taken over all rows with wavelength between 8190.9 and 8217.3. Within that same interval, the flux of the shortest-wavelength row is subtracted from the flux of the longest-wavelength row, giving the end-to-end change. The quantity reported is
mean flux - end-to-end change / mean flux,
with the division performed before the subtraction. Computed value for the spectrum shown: 19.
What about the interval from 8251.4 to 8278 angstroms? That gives 21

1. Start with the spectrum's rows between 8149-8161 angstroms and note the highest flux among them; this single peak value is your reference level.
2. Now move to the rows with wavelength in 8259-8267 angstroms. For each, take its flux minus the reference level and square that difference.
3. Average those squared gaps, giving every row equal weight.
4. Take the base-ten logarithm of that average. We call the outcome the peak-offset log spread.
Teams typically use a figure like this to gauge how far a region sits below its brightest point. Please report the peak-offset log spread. 1.0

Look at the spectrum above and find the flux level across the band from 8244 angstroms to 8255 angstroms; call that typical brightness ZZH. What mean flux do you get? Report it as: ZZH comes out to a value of 21.0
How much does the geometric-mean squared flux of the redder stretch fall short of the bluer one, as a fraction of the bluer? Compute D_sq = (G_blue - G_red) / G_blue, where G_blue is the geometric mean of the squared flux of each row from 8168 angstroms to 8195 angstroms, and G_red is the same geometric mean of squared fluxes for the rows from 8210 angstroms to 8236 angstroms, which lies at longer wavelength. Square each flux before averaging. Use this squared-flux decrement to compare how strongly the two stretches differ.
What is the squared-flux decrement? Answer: 0.19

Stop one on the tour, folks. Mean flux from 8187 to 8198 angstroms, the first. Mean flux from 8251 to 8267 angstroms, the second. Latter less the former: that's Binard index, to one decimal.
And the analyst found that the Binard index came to 2.1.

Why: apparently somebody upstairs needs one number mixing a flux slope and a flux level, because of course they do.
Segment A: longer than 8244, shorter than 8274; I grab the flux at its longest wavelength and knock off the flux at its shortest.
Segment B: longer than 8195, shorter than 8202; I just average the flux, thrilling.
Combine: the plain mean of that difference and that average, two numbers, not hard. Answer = 11.5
